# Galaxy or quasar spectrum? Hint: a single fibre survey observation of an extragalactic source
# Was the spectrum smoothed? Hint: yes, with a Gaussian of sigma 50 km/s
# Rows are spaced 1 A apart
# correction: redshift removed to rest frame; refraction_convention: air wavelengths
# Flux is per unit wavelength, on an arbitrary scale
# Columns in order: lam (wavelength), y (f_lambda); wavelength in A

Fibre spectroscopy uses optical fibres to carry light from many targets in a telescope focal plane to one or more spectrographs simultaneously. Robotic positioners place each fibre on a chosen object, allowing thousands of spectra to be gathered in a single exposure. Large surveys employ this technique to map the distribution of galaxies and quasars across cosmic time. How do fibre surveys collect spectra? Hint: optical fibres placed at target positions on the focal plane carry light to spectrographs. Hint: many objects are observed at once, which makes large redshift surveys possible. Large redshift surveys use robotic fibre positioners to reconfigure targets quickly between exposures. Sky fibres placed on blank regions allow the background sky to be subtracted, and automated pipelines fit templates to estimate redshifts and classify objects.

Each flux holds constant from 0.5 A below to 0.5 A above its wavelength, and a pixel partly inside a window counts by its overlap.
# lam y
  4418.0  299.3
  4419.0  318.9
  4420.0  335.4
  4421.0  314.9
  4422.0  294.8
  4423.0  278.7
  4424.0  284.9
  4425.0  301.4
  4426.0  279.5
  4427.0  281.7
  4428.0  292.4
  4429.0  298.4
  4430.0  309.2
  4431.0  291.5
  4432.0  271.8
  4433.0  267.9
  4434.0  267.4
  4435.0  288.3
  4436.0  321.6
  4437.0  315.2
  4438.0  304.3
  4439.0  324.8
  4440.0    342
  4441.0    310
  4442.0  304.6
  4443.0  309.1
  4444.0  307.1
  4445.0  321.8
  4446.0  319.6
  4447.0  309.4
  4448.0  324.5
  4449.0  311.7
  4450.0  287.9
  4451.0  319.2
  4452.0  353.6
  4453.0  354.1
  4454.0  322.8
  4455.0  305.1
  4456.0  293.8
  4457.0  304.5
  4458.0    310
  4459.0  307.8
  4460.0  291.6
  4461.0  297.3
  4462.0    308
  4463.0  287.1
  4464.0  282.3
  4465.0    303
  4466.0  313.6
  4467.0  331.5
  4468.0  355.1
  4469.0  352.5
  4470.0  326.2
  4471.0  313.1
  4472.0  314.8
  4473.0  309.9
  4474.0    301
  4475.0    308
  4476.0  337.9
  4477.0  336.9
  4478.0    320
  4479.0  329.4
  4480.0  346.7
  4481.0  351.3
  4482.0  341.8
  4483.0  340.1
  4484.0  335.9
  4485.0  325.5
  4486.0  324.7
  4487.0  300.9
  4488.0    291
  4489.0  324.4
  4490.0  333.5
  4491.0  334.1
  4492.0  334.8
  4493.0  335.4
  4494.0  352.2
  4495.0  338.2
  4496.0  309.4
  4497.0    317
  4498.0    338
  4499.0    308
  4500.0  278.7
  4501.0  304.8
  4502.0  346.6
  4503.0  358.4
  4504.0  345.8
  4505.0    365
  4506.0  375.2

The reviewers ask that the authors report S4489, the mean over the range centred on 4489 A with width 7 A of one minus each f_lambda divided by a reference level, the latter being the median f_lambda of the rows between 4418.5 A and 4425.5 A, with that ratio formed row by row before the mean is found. -0.063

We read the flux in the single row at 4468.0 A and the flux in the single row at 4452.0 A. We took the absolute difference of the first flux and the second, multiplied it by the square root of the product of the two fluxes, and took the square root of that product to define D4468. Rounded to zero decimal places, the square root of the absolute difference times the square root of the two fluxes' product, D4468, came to 23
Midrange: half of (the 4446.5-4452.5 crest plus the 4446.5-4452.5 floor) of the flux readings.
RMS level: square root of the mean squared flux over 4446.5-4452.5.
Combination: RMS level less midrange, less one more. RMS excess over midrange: -3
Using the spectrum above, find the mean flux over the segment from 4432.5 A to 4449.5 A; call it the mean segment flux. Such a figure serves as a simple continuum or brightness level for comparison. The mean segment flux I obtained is 309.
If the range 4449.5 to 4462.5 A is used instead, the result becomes 312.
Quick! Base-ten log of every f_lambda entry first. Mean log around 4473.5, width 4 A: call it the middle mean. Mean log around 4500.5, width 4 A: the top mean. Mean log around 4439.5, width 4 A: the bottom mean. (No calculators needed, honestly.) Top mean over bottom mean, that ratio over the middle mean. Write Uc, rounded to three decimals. 0.399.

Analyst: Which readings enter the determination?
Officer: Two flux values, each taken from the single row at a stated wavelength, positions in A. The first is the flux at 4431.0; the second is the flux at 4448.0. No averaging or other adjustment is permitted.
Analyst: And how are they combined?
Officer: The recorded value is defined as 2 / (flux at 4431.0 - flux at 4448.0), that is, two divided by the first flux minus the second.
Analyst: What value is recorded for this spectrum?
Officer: -0.06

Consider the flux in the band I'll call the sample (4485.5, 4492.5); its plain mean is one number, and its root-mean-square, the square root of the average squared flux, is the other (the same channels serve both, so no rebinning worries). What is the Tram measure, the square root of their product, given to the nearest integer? 321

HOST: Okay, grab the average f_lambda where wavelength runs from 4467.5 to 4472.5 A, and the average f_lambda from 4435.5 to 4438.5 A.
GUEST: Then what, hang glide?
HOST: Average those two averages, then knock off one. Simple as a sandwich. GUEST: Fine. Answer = 322.0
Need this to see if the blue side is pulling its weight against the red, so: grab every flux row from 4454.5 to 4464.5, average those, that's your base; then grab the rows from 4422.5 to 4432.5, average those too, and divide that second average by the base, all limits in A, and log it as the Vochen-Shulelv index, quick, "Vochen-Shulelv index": 0.97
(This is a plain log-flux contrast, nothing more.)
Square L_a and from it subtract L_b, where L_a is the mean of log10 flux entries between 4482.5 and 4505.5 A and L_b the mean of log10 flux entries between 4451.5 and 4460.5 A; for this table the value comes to 3.826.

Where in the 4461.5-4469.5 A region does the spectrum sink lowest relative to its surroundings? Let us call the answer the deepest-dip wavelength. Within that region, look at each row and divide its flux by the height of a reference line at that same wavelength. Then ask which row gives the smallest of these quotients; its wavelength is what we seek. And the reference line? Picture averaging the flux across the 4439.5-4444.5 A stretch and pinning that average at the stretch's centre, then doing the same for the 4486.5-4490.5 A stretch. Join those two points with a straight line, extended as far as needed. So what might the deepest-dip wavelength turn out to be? 4464.0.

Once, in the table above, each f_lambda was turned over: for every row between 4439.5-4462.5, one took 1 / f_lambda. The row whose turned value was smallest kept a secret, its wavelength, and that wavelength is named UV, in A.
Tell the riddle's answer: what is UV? 4453.0 A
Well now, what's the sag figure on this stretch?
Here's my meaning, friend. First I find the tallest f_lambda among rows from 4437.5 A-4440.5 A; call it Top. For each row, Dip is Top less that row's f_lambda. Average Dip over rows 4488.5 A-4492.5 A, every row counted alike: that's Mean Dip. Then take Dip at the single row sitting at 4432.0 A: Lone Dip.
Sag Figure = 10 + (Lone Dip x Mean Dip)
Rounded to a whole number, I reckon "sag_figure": 733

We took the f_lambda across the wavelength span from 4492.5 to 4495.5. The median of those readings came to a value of 338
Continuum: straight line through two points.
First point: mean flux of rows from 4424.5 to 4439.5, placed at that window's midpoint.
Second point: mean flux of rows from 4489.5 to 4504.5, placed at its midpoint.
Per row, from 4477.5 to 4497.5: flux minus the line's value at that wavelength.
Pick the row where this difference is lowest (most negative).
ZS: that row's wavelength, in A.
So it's 4488.0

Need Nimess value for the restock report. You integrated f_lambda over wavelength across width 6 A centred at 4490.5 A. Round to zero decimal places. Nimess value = 1953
